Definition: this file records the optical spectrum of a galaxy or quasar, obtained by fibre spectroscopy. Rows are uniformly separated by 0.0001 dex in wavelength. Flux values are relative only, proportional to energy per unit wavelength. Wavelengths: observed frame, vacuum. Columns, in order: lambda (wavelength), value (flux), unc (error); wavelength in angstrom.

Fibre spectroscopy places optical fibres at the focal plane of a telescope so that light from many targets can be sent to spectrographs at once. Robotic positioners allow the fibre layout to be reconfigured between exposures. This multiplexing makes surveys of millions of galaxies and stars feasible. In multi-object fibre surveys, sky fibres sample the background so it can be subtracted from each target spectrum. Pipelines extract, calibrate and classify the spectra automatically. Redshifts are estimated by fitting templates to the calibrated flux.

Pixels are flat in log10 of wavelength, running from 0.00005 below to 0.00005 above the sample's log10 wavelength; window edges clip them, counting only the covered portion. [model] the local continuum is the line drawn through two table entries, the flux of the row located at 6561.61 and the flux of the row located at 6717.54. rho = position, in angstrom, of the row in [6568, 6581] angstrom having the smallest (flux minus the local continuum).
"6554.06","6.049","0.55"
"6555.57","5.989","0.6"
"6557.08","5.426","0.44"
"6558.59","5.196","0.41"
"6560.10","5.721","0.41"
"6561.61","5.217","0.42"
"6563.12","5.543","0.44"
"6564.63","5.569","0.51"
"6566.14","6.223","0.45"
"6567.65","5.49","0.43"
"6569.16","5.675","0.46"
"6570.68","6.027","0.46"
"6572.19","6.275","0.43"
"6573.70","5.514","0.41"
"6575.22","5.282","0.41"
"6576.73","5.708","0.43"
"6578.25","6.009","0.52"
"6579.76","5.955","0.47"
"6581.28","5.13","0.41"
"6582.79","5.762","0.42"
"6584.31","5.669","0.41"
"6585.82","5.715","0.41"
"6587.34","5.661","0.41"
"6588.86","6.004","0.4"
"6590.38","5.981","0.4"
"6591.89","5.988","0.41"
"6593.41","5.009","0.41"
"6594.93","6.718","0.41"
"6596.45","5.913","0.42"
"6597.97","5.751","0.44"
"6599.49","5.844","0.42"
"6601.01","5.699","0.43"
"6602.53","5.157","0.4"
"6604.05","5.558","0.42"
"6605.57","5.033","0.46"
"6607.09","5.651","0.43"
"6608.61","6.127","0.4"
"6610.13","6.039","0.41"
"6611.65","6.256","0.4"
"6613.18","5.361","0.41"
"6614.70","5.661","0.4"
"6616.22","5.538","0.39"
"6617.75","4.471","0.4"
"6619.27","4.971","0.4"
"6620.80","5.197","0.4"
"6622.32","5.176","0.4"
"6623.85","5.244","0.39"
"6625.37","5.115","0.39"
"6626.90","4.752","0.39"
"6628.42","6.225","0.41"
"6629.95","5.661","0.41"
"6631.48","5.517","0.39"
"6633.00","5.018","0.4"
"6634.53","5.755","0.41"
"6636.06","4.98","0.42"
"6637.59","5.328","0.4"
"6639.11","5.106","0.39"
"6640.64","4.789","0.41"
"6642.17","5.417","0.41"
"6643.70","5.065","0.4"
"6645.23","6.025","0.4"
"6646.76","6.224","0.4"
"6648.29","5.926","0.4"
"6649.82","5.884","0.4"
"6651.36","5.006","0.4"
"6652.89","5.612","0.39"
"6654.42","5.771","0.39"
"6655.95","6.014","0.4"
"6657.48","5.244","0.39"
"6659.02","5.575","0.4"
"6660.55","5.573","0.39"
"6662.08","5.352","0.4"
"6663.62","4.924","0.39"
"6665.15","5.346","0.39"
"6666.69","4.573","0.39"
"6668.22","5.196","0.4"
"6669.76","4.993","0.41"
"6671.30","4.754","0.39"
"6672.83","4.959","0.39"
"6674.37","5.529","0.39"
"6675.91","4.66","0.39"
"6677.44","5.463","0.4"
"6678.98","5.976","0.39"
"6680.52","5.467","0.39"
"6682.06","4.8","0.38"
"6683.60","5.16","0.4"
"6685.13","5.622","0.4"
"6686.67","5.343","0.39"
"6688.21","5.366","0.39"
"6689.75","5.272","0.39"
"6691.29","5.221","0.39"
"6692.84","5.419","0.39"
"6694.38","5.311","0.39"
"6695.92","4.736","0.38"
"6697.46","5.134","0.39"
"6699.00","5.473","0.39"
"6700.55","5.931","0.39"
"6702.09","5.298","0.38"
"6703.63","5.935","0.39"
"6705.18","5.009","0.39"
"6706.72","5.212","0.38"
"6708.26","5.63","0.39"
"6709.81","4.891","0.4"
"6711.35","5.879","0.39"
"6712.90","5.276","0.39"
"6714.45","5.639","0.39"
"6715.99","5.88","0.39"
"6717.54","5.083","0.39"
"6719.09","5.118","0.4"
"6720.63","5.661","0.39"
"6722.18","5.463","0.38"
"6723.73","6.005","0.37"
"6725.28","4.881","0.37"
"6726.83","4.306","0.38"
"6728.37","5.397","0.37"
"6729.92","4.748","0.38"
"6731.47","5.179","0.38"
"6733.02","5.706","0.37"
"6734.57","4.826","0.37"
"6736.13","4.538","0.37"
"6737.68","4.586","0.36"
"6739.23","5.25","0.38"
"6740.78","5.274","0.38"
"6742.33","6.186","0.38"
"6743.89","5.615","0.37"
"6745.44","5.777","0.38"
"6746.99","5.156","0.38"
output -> 6575.22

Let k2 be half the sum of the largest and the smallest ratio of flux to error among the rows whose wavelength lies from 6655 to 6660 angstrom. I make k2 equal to 14.2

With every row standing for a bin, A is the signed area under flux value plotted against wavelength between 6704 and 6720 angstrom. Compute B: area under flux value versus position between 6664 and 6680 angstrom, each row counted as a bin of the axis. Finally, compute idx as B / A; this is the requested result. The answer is 0.96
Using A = 86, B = 82.3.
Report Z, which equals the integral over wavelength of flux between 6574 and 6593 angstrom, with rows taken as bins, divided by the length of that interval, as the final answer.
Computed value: 5.72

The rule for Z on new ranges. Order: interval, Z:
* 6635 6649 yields 5.44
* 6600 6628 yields 5.40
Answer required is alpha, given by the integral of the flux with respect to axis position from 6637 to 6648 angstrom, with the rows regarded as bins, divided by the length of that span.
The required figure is 5.45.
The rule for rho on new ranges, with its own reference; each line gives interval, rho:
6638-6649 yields 6640.64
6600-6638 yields 6617.75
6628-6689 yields 6666.69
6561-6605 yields 6593.41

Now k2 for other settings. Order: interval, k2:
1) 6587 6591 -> 14.4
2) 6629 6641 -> 12.9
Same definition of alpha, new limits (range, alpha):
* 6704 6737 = 5.26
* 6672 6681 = 5.34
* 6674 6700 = 5.29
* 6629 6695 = 5.36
